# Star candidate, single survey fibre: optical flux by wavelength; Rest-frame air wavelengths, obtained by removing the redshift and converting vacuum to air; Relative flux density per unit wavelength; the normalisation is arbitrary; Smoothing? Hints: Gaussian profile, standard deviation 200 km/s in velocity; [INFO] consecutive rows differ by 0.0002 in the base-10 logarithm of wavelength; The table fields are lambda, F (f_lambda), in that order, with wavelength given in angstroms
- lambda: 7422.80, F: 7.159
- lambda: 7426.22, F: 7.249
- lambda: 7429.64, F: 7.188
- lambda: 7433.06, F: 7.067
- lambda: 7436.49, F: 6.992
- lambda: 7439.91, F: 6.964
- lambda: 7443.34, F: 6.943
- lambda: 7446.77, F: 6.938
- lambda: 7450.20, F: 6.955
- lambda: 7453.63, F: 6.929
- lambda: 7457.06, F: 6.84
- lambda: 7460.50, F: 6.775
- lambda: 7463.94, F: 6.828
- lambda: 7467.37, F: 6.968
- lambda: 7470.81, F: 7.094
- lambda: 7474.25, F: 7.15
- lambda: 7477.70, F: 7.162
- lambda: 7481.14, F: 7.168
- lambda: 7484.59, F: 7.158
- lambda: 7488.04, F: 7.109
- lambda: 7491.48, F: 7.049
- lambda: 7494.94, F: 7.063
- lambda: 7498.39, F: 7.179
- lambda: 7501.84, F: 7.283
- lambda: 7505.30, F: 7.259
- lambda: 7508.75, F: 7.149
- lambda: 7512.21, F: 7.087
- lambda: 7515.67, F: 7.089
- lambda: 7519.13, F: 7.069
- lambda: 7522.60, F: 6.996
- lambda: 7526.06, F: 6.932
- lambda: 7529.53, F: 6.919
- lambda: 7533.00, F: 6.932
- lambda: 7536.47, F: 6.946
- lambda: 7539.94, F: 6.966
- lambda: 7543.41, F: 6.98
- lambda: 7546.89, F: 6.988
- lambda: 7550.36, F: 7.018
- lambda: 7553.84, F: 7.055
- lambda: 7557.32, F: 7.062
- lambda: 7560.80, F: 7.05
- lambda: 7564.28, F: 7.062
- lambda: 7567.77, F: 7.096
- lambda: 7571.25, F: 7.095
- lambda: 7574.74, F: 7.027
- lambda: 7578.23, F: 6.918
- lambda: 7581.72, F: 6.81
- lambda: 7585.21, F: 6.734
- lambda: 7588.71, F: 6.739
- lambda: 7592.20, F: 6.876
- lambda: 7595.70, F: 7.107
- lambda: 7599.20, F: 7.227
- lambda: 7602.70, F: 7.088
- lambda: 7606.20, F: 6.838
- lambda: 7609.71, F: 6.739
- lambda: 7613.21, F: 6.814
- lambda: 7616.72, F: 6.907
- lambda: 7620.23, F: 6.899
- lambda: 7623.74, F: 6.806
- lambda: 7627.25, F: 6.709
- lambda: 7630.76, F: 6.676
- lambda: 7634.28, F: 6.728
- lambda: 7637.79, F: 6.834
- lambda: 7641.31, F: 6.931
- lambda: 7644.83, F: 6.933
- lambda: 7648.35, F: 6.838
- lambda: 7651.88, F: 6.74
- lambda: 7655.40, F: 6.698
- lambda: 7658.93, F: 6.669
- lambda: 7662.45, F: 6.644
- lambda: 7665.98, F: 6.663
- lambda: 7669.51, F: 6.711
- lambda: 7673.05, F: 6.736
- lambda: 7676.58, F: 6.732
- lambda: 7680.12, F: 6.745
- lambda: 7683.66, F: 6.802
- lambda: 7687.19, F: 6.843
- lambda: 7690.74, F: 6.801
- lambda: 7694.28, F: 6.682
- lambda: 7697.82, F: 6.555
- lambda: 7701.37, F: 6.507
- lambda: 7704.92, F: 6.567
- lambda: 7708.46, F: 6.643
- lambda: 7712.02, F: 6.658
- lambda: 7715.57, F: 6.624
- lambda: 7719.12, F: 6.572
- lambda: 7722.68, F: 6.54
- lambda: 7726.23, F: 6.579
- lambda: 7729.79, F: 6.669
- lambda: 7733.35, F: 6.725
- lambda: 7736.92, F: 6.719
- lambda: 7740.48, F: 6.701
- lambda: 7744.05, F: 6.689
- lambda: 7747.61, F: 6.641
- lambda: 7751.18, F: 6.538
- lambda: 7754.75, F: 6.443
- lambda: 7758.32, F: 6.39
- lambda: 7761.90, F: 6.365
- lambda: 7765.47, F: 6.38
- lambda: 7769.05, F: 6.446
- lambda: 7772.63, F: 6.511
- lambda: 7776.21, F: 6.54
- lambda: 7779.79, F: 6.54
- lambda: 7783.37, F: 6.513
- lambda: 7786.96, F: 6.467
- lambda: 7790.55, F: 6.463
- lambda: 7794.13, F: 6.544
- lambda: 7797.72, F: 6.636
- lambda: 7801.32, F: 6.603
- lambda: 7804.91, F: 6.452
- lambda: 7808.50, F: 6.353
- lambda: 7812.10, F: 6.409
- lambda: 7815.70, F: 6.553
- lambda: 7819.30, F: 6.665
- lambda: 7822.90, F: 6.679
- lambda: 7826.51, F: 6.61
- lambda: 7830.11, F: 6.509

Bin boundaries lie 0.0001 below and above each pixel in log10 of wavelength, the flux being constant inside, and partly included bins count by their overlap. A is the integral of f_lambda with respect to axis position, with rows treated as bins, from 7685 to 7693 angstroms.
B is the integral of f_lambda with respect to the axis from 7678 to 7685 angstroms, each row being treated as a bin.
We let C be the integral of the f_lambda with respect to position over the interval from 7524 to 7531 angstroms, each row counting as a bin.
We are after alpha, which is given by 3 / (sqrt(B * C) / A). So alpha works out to 3.4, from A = 55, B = 47.3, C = 48.5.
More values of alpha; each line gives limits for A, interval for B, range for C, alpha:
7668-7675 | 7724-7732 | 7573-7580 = 2.8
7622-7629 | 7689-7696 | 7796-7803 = 3.0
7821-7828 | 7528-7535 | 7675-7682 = 2.9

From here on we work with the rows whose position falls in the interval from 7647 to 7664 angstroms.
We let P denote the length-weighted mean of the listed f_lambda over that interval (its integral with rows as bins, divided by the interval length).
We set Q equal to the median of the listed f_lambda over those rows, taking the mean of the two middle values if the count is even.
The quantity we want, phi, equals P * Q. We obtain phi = 45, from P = 6.7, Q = 6.70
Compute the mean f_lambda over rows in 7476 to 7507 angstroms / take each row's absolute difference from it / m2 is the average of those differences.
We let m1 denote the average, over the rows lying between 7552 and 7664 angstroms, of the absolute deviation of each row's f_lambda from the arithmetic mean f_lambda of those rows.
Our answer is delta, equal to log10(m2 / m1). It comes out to -0.4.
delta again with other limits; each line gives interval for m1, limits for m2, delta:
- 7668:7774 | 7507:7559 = -0.3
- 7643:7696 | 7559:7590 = 0.3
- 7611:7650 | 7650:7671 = -0.4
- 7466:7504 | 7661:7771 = 0.2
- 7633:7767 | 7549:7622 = 0.1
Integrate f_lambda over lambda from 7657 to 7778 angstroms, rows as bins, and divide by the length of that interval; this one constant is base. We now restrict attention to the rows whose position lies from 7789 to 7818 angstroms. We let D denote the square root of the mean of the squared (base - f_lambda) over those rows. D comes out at 0.15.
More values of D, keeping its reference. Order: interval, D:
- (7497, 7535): 0.48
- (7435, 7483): 0.38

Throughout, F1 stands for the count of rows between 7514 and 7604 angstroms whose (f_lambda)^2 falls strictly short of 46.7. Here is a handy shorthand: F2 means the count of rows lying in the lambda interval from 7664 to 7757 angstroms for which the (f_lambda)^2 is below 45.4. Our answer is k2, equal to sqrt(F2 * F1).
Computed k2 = 8.1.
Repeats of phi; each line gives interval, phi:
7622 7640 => 45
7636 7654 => 47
